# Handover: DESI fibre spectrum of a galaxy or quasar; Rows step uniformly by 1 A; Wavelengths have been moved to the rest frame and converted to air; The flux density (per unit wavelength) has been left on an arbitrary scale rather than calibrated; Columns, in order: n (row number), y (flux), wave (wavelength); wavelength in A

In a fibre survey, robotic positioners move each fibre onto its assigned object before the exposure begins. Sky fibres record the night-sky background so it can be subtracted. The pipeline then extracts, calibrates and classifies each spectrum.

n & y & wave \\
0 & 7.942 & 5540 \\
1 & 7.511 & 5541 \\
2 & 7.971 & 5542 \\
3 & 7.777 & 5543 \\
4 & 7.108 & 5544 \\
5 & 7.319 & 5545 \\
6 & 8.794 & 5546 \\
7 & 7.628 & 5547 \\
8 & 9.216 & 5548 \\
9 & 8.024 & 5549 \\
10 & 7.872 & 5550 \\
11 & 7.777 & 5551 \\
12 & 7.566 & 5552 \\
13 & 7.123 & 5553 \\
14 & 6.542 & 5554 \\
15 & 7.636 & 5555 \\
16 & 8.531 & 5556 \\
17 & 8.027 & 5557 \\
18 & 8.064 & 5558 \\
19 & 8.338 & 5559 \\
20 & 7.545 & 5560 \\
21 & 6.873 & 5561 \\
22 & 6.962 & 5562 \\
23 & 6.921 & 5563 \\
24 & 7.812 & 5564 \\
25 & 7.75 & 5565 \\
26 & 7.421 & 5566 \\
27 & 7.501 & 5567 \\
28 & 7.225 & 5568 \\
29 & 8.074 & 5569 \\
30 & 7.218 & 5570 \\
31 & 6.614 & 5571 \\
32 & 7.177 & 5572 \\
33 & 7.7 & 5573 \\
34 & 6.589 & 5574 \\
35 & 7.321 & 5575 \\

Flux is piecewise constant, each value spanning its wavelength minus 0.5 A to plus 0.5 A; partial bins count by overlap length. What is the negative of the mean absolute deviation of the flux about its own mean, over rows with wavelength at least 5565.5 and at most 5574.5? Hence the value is -0.35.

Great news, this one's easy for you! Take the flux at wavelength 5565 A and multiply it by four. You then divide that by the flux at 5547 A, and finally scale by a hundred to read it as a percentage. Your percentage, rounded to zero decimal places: 406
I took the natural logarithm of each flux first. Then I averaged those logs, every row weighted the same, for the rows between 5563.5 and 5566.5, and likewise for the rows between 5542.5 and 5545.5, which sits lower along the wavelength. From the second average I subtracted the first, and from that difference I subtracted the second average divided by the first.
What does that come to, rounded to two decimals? -1.02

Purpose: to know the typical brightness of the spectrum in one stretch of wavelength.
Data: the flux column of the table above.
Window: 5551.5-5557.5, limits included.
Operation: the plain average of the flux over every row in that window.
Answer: 7.6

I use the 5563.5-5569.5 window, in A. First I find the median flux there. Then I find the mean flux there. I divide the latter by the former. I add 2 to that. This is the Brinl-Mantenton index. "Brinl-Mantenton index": 3.00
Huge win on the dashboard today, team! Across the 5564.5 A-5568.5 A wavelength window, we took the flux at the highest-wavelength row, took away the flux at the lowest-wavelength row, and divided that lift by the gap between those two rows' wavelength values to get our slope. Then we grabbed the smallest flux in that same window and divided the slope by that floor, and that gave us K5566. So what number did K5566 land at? -0.024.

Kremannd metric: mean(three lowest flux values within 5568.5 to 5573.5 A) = 7.00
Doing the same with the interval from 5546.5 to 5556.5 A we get 7.08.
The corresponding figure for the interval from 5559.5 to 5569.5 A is 6.92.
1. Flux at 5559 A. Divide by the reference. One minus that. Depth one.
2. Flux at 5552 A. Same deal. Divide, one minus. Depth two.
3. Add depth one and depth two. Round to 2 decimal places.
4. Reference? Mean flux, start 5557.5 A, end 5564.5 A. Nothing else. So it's -0.12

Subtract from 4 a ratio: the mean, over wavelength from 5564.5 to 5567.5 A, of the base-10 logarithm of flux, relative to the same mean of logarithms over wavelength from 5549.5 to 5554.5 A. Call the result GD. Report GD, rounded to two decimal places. 2.99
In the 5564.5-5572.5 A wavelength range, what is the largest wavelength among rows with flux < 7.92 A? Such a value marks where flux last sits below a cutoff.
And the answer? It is 5572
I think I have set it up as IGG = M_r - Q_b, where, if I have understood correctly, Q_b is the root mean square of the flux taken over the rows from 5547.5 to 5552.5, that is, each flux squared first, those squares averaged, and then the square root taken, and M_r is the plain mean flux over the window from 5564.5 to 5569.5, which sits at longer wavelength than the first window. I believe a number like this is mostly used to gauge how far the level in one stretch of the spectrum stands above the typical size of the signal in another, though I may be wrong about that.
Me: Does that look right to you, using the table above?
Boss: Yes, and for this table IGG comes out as -0.52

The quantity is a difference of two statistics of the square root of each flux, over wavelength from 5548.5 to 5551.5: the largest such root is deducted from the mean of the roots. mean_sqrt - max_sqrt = -0.024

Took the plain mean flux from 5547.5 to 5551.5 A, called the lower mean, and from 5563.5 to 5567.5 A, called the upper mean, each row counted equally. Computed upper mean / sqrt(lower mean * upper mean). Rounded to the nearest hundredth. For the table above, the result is 0.96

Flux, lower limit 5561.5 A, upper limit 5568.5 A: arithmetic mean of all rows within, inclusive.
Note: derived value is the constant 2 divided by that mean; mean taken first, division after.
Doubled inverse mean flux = 0.271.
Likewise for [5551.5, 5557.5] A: 0.264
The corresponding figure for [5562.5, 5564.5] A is 0.271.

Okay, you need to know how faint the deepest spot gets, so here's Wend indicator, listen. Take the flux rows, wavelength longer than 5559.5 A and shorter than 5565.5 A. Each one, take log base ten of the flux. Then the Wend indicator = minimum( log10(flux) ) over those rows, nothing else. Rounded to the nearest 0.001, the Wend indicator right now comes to 0.837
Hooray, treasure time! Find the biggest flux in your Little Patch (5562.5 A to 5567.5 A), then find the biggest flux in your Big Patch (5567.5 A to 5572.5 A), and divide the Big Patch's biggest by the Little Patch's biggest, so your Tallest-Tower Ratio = 1.03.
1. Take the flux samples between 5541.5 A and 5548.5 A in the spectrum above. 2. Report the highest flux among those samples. 9.216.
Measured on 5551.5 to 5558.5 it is 8.531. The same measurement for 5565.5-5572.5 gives 8.074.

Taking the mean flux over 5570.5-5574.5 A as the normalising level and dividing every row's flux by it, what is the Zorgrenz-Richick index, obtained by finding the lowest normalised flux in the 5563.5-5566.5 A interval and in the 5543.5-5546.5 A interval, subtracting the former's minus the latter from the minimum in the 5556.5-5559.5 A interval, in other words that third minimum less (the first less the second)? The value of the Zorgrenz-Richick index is 1.10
